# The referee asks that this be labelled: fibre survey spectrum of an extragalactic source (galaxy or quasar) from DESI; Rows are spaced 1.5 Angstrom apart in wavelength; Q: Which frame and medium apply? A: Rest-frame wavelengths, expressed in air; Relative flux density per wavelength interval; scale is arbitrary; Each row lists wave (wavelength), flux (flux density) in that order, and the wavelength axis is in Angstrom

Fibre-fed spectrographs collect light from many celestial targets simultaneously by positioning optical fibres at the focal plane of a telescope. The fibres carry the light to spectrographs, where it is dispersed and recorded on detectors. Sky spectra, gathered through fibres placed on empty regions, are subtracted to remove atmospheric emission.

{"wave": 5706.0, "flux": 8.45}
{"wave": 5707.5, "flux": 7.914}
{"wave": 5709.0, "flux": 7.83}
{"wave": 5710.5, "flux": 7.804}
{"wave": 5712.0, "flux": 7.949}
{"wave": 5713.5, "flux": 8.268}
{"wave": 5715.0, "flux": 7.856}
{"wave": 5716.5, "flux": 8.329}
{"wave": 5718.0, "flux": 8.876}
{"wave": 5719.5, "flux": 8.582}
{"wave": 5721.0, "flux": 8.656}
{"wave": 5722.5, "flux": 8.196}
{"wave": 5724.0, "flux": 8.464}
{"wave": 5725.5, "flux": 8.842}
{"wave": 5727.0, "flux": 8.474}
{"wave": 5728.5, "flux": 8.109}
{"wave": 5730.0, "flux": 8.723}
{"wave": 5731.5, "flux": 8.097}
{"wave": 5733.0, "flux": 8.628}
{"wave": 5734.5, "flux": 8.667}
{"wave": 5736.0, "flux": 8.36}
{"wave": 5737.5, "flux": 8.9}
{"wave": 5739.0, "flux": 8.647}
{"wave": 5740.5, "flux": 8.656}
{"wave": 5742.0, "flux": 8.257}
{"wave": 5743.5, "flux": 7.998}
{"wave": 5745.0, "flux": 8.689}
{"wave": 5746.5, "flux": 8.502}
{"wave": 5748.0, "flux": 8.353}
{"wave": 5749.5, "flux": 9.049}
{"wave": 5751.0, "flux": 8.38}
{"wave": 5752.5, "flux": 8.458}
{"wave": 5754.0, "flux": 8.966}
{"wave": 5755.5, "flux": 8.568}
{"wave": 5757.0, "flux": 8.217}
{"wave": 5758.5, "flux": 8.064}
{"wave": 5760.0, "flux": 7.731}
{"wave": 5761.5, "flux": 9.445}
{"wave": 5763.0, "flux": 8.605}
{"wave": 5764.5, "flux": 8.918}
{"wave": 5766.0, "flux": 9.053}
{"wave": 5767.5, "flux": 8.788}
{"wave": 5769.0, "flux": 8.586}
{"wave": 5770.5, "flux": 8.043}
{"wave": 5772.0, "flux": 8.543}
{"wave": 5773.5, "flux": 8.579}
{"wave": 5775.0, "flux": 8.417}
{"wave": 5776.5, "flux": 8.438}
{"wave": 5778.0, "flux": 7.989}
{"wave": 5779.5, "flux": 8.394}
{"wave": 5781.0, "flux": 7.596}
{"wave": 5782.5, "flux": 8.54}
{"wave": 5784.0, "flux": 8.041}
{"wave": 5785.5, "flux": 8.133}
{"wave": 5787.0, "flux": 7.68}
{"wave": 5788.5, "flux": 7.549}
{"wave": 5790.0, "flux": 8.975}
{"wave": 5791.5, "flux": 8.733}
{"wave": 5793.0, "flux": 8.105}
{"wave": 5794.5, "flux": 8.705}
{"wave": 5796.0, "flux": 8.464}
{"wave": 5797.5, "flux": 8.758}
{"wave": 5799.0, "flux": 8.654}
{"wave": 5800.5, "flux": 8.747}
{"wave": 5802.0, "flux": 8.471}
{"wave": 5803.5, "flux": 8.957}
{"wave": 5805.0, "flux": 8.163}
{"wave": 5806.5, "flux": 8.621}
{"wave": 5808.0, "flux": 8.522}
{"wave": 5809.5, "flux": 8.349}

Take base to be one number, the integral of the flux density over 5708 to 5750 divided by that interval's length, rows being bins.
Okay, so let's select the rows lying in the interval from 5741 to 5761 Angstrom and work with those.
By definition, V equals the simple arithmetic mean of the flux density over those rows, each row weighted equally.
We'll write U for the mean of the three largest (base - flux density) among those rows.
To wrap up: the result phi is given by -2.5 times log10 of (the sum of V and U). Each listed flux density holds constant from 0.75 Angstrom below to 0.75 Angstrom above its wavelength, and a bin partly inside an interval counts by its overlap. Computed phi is -2.37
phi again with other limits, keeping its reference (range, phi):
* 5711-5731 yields -2.37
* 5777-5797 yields -2.39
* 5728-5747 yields -2.36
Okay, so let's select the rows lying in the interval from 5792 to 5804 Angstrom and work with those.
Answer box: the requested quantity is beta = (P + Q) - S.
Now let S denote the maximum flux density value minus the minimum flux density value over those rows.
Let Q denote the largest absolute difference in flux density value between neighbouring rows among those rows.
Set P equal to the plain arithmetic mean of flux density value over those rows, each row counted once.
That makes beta 8.36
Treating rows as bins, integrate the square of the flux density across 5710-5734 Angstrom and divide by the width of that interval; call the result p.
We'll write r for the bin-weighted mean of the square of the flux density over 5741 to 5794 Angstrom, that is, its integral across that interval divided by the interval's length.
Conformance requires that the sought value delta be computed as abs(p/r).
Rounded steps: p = 70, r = 71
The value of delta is 0.99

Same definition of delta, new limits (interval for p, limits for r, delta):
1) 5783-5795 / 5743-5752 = 0.94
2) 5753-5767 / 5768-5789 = 1.11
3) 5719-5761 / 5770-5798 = 1.04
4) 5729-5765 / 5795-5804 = 0.97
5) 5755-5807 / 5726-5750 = 0.99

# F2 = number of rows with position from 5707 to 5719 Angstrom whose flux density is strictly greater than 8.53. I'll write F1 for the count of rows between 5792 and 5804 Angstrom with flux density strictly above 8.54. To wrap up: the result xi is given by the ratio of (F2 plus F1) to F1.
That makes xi 1.2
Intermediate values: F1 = 5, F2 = 1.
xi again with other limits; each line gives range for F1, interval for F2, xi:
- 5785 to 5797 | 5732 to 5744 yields 2.7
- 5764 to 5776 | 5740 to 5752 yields 1.5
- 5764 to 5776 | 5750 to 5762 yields 1.5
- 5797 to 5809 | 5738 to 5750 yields 1.8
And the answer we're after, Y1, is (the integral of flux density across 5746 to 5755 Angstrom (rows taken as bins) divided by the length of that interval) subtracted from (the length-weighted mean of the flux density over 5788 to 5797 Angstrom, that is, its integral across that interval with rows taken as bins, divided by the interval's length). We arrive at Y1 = -0.16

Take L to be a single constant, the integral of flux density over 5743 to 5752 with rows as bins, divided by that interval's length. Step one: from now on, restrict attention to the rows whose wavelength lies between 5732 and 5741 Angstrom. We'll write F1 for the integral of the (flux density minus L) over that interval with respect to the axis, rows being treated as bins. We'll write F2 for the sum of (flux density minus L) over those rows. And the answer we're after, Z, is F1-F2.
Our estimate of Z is 0.27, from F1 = 1.1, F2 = 0.81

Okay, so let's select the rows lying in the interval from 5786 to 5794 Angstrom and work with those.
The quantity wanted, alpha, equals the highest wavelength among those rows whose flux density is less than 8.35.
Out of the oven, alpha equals 5793.0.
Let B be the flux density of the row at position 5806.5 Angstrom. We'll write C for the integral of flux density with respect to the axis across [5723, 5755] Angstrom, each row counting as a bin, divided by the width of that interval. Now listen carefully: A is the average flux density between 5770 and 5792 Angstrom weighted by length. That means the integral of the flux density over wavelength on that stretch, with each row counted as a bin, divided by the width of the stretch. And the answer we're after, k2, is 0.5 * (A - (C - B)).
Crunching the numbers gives 4.16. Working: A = 8.24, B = 8.621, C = 8.53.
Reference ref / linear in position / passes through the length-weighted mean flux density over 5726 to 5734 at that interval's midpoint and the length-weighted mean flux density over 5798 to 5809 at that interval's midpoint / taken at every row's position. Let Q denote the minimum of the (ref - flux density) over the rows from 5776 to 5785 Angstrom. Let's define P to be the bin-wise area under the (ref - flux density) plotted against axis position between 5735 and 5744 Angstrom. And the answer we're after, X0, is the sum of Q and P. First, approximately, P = -0.36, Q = 0.00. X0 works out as -0.4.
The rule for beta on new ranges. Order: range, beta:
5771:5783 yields 8.27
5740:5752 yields 8.13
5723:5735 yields 8.38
